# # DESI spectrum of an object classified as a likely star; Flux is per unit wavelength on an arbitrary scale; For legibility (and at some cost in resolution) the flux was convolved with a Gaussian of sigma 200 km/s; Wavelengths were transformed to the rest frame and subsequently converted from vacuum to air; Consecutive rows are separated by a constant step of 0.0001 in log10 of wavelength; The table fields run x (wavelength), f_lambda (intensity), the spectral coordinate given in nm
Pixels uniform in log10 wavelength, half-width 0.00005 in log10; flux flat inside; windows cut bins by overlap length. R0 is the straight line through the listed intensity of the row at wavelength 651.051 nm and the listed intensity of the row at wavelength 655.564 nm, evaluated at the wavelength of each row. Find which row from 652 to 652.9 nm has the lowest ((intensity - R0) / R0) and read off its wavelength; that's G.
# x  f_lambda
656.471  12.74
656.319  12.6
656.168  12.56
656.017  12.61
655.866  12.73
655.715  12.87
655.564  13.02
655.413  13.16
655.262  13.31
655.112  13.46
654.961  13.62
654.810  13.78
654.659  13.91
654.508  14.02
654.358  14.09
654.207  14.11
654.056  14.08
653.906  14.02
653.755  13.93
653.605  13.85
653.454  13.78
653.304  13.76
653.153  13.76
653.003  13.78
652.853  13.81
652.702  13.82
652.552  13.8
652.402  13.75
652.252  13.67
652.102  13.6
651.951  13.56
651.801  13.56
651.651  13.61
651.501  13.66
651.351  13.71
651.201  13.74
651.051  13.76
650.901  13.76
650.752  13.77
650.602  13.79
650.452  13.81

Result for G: 652.102 nm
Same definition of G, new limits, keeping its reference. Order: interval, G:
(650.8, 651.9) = 651.801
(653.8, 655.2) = 655.112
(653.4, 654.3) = 653.454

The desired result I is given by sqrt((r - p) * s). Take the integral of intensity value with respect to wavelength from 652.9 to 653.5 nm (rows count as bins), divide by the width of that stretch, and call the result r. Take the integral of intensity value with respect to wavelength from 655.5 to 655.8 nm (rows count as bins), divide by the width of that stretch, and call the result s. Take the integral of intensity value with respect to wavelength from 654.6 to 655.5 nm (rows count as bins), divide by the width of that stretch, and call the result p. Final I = 1.8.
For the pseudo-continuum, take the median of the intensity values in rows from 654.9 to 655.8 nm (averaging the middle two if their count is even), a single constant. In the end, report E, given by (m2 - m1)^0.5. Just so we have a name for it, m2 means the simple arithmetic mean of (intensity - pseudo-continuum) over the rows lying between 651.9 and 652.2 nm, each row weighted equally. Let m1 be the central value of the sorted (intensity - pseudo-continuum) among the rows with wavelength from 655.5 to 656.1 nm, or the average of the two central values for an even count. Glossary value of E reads 0.88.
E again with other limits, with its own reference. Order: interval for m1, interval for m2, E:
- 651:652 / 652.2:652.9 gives 0.33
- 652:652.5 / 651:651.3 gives 0.28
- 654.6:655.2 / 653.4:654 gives 0.44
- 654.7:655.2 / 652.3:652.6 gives 0.39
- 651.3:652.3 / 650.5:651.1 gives 0.40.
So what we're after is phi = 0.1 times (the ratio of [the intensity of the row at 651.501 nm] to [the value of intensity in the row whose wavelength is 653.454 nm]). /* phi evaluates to 0.099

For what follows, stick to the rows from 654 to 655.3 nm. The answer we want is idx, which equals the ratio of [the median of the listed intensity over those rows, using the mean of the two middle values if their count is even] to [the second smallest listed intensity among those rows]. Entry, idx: 1.03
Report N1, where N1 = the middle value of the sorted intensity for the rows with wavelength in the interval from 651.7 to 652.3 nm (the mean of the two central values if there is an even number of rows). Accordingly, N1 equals 13.6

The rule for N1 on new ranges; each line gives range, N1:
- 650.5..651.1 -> 13.8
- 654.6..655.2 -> 13.7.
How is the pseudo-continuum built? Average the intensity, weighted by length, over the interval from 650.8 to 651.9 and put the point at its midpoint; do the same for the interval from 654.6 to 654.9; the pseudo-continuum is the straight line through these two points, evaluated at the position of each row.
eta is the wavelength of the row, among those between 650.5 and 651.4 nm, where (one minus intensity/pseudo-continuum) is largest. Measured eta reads 651.351 nm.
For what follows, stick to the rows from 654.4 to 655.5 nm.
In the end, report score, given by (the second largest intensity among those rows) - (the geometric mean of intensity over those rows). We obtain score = 0.30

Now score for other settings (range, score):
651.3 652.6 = 0.09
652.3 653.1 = 0.02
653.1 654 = 0.08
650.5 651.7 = 0.05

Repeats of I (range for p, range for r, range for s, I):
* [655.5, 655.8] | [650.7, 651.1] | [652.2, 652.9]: 3.4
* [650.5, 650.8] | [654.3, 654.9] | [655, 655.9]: 1.5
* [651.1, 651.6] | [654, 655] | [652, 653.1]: 1.8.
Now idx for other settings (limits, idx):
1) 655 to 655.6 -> 1.01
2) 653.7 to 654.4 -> 1.00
